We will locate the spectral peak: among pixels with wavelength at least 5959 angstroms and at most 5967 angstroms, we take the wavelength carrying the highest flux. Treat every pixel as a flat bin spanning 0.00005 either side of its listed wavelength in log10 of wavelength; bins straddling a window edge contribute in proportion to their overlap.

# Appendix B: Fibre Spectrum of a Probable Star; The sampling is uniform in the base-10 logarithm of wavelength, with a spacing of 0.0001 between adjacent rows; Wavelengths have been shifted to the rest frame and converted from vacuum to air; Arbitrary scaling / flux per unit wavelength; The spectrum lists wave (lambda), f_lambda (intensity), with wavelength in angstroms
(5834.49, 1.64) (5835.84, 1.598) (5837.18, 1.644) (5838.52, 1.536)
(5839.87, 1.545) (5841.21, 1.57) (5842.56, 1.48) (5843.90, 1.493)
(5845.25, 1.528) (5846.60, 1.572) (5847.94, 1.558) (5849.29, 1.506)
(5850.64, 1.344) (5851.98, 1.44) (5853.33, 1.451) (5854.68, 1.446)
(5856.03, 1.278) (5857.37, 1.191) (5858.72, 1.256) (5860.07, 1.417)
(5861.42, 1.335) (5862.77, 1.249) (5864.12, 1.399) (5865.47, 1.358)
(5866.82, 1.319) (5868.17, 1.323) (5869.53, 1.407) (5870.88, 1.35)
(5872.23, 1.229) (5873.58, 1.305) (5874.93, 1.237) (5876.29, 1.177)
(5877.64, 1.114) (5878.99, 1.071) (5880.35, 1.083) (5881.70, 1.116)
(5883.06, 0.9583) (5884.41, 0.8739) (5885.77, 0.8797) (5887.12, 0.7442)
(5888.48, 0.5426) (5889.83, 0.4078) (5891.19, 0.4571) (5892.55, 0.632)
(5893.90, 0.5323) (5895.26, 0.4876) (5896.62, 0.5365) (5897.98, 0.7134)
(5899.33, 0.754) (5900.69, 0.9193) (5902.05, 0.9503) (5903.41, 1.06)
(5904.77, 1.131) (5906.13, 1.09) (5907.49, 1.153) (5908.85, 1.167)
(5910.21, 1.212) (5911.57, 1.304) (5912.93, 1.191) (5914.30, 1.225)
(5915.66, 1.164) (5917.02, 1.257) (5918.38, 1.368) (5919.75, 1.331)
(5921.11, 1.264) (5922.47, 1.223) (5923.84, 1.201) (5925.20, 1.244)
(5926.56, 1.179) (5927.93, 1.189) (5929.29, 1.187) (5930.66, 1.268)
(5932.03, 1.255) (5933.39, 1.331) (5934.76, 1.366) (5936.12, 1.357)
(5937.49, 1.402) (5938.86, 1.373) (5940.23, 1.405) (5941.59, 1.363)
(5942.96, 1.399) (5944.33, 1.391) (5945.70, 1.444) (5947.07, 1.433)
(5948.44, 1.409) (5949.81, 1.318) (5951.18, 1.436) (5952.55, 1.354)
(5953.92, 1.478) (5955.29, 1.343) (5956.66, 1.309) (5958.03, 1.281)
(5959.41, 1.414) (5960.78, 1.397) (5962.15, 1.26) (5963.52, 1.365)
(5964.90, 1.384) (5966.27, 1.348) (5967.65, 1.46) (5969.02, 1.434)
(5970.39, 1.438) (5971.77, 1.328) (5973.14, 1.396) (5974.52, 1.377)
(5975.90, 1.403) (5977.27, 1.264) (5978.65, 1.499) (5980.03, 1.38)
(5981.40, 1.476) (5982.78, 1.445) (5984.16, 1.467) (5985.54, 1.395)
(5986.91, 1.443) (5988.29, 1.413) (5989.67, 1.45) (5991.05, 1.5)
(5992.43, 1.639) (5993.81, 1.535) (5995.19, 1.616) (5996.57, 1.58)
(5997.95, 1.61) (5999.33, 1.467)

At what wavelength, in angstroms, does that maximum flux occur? 5959.41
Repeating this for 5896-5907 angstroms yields 5904.77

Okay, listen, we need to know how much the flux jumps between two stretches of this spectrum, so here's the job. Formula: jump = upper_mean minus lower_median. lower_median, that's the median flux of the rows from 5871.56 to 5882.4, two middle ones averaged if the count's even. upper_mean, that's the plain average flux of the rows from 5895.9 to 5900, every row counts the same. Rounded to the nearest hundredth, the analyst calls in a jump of -0.48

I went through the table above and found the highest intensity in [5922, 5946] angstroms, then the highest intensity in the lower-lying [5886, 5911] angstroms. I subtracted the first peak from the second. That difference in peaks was -0.23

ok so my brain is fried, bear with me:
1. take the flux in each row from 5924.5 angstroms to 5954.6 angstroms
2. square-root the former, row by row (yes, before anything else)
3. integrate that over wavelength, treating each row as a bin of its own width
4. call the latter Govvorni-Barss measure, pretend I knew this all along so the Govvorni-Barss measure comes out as 34.9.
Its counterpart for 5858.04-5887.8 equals 32.4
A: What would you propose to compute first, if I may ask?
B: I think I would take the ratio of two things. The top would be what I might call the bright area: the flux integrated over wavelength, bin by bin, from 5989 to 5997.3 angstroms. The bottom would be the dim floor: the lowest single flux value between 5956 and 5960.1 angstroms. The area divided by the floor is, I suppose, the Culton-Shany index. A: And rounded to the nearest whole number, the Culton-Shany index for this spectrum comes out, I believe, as 10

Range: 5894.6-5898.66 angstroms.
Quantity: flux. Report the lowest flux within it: 0.4876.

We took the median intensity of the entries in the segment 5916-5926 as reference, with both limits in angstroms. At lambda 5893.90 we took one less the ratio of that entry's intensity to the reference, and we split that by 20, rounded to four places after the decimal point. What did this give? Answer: 0.0288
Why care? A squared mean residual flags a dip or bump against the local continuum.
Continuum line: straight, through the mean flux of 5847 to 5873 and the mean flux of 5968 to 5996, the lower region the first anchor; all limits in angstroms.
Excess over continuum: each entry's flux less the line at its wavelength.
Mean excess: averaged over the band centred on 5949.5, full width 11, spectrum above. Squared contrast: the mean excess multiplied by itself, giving 0.000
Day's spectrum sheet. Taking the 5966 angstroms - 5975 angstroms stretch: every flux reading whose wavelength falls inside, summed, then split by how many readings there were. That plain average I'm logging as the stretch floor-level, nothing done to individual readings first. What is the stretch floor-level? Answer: 1.40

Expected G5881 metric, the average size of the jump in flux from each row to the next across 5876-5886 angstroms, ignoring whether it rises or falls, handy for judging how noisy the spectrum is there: 0.06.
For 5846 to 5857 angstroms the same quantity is 0.07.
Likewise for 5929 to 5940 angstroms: 0.04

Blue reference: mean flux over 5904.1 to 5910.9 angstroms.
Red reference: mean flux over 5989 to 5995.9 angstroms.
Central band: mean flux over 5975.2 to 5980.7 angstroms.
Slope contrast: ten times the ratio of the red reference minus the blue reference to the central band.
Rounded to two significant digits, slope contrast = 2.9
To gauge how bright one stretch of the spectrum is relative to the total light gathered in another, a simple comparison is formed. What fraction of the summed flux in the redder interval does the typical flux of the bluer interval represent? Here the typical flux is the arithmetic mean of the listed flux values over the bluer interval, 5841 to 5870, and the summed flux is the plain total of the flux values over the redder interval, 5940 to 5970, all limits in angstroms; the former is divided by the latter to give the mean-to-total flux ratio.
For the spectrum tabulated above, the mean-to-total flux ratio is 0.046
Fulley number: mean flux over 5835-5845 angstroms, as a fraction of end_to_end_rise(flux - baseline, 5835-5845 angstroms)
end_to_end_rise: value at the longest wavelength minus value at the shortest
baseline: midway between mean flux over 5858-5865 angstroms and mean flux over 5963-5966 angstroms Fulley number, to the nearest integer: -15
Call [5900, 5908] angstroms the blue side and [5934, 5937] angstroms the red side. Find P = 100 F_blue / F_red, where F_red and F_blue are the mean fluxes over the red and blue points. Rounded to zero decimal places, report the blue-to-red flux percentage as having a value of 77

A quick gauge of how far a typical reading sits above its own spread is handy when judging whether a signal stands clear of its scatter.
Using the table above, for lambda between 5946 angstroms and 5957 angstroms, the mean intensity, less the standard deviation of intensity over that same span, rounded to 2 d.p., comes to 1.33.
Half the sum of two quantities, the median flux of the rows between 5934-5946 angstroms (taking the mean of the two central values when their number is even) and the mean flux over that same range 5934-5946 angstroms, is 1.39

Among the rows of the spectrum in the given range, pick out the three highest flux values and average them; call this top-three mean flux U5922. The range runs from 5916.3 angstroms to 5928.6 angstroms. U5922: 1.32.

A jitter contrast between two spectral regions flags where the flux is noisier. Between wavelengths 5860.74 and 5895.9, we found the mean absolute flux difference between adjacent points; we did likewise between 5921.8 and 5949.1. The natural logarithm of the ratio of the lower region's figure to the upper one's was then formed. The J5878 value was 0.9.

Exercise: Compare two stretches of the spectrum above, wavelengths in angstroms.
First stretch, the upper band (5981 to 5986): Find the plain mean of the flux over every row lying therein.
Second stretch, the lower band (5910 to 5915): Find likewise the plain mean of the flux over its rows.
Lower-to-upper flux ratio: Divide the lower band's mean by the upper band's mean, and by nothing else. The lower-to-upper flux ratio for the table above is 0.85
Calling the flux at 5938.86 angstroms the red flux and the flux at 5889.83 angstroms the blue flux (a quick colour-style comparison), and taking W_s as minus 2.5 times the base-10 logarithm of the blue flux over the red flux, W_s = 1.3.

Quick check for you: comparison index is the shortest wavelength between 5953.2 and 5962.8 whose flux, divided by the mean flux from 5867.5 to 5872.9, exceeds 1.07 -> 5953.92 angstroms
